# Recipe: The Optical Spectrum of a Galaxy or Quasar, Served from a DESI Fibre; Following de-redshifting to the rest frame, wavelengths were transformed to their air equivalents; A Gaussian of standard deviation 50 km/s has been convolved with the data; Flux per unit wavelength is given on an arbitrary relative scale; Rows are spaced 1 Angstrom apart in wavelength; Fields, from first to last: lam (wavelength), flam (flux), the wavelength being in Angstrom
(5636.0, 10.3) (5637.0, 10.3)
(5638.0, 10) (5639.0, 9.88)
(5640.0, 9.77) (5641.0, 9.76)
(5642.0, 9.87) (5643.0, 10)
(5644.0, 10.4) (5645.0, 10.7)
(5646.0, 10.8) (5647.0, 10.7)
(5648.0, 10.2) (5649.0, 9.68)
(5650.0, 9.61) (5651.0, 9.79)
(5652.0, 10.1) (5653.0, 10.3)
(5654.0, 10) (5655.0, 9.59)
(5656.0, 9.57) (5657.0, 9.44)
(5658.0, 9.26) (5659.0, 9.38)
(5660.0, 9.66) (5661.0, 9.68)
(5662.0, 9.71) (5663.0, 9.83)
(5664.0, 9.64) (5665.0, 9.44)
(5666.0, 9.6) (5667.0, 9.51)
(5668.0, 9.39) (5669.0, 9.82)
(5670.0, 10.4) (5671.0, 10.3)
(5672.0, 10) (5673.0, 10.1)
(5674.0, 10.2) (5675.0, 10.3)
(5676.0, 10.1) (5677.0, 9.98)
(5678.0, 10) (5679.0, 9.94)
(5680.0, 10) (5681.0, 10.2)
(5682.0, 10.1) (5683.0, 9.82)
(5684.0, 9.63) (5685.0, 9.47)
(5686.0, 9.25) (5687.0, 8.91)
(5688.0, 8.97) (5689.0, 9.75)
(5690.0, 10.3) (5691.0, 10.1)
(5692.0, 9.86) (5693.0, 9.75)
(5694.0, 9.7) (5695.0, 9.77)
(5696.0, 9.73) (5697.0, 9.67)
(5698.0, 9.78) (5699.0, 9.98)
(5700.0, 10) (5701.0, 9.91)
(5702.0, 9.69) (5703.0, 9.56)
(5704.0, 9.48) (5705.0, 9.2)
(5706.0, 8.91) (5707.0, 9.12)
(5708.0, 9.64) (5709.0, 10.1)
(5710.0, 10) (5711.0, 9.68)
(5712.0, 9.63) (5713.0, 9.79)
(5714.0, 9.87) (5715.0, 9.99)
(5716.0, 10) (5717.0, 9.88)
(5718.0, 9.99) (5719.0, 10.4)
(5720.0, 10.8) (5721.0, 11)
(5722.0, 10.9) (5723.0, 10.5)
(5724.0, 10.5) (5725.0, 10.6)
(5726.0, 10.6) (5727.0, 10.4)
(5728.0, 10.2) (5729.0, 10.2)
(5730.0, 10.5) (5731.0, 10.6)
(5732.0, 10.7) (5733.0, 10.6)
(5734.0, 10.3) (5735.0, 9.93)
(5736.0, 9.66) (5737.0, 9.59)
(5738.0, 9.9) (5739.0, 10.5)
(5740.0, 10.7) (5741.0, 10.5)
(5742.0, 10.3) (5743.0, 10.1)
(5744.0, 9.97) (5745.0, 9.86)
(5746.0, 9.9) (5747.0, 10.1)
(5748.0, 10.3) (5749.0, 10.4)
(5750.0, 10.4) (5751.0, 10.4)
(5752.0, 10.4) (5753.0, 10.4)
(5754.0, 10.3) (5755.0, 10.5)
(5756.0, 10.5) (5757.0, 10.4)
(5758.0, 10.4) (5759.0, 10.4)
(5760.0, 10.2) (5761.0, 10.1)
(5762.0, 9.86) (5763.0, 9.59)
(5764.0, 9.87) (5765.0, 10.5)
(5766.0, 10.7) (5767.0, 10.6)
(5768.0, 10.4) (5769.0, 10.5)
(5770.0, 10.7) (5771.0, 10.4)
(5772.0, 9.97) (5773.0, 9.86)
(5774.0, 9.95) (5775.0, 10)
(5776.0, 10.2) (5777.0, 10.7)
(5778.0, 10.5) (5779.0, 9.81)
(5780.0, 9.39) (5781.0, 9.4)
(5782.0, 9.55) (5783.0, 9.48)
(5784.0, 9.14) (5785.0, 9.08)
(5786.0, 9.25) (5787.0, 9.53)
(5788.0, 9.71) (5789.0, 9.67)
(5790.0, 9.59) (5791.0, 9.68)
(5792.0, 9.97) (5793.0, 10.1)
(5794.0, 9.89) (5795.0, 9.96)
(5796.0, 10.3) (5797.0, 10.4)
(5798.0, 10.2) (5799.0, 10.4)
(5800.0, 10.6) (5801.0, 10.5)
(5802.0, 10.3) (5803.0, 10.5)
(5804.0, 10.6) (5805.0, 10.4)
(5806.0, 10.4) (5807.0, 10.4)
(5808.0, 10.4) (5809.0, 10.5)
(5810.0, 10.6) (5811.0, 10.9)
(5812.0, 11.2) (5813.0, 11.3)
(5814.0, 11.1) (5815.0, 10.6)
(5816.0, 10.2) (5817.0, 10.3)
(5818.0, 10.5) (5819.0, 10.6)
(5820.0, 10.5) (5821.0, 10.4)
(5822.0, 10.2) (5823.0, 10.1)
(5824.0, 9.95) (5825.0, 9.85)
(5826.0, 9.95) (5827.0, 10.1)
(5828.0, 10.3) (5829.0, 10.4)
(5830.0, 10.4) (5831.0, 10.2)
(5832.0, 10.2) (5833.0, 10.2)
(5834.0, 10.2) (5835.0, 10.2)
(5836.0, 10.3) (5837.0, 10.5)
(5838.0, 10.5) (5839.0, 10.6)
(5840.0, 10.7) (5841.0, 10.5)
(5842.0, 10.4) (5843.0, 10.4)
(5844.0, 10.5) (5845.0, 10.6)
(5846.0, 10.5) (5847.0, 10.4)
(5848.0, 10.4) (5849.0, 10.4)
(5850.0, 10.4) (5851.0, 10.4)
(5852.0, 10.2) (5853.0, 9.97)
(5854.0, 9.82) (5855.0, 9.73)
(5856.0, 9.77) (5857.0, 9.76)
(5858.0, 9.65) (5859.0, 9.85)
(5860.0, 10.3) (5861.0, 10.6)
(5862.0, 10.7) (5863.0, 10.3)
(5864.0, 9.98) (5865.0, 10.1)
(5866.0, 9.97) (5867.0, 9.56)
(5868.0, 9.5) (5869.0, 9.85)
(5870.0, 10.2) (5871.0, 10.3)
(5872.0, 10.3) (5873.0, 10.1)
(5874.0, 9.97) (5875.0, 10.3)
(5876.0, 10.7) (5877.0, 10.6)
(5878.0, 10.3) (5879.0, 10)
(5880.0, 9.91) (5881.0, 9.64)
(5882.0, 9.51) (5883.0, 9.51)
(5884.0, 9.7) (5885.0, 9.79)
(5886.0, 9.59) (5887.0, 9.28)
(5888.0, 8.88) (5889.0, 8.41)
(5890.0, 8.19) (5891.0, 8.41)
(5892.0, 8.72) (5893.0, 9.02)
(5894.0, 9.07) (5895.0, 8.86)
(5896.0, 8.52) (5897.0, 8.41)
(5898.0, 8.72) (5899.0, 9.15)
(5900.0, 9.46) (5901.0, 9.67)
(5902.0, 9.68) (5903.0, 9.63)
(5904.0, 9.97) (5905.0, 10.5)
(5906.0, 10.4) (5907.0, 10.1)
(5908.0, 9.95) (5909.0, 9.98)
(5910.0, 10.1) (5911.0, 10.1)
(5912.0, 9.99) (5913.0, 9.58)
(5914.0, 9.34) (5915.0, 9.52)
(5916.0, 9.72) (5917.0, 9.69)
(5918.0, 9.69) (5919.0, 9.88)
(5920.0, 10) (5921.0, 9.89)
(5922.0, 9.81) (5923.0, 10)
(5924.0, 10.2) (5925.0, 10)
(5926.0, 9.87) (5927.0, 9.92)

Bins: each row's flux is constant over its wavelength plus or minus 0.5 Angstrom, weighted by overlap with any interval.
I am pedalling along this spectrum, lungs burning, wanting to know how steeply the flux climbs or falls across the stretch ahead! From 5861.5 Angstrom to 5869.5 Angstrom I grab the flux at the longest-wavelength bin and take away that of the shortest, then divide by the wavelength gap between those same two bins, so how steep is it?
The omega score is -0.12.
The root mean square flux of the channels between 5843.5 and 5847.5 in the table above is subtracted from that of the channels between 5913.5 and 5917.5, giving -0.9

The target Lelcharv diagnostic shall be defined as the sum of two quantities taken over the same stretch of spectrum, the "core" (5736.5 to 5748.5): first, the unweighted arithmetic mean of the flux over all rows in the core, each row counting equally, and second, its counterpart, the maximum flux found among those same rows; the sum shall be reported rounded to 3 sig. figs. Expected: 20.8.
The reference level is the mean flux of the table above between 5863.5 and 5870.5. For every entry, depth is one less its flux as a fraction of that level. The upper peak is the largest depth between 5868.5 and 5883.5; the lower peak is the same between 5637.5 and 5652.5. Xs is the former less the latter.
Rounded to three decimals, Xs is 0.010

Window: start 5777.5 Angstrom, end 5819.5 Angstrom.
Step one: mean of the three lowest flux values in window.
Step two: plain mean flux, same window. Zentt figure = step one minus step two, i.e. -1.01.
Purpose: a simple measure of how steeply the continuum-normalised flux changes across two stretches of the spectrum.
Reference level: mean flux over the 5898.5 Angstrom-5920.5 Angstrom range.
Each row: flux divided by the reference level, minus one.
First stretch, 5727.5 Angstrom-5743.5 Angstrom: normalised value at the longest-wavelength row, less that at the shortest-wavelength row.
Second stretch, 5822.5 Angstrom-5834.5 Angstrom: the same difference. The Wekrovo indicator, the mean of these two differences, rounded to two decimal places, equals 0.00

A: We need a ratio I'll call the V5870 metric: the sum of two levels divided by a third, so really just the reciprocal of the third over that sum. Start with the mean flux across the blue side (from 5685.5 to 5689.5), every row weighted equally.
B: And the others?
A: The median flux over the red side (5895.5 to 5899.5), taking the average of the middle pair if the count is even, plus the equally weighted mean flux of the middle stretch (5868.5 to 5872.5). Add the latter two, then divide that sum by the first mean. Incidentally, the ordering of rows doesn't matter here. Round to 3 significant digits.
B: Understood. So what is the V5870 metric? 2.04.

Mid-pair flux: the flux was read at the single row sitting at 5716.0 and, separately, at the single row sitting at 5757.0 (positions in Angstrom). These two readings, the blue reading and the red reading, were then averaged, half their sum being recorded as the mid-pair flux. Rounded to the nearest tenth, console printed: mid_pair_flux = 10.2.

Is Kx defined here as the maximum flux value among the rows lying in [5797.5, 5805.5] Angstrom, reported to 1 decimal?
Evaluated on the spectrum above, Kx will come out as 10.6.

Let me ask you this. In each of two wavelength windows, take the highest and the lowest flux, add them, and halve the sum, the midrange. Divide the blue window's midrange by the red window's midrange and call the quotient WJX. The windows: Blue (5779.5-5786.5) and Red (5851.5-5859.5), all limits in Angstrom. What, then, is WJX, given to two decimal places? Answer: 0.94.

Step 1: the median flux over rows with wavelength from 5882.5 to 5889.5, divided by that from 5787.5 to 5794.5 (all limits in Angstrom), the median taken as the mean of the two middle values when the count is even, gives 0.98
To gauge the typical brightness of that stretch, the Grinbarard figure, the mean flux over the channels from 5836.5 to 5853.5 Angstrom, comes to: 10.43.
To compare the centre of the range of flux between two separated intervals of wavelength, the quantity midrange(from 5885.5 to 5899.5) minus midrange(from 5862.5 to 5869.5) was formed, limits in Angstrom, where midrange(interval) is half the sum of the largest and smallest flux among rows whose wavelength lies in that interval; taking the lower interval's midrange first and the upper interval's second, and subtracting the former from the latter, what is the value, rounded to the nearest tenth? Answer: -1.0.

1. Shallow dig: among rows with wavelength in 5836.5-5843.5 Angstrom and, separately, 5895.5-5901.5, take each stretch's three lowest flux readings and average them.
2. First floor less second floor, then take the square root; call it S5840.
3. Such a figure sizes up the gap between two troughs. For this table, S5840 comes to 1.4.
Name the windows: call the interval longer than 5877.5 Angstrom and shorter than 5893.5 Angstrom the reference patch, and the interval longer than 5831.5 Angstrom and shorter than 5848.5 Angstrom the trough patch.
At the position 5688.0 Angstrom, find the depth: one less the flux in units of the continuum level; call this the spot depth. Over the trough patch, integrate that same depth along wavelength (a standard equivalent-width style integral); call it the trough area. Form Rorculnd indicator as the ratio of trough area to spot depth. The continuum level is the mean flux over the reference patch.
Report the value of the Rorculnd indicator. -57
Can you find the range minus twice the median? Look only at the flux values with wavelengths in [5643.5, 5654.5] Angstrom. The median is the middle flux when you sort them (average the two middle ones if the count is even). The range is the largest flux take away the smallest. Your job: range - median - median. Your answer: -19.2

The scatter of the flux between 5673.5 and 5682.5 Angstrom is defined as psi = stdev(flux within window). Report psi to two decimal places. 0.12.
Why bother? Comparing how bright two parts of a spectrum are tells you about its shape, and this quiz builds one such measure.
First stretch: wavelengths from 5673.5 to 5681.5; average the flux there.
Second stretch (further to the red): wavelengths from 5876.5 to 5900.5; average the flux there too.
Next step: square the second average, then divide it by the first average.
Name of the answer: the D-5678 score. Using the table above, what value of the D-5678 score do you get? 8.5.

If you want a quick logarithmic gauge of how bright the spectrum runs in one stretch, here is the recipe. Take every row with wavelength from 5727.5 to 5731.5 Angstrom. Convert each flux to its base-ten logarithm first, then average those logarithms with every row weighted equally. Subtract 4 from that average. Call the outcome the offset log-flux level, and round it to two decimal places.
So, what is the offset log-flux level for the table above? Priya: -2.98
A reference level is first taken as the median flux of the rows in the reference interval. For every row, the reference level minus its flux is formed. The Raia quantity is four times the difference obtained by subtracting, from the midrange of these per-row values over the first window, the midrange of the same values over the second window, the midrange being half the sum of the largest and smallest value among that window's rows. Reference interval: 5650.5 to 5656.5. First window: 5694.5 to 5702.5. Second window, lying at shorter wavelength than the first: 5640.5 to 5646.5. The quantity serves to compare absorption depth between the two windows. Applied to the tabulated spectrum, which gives 1.8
